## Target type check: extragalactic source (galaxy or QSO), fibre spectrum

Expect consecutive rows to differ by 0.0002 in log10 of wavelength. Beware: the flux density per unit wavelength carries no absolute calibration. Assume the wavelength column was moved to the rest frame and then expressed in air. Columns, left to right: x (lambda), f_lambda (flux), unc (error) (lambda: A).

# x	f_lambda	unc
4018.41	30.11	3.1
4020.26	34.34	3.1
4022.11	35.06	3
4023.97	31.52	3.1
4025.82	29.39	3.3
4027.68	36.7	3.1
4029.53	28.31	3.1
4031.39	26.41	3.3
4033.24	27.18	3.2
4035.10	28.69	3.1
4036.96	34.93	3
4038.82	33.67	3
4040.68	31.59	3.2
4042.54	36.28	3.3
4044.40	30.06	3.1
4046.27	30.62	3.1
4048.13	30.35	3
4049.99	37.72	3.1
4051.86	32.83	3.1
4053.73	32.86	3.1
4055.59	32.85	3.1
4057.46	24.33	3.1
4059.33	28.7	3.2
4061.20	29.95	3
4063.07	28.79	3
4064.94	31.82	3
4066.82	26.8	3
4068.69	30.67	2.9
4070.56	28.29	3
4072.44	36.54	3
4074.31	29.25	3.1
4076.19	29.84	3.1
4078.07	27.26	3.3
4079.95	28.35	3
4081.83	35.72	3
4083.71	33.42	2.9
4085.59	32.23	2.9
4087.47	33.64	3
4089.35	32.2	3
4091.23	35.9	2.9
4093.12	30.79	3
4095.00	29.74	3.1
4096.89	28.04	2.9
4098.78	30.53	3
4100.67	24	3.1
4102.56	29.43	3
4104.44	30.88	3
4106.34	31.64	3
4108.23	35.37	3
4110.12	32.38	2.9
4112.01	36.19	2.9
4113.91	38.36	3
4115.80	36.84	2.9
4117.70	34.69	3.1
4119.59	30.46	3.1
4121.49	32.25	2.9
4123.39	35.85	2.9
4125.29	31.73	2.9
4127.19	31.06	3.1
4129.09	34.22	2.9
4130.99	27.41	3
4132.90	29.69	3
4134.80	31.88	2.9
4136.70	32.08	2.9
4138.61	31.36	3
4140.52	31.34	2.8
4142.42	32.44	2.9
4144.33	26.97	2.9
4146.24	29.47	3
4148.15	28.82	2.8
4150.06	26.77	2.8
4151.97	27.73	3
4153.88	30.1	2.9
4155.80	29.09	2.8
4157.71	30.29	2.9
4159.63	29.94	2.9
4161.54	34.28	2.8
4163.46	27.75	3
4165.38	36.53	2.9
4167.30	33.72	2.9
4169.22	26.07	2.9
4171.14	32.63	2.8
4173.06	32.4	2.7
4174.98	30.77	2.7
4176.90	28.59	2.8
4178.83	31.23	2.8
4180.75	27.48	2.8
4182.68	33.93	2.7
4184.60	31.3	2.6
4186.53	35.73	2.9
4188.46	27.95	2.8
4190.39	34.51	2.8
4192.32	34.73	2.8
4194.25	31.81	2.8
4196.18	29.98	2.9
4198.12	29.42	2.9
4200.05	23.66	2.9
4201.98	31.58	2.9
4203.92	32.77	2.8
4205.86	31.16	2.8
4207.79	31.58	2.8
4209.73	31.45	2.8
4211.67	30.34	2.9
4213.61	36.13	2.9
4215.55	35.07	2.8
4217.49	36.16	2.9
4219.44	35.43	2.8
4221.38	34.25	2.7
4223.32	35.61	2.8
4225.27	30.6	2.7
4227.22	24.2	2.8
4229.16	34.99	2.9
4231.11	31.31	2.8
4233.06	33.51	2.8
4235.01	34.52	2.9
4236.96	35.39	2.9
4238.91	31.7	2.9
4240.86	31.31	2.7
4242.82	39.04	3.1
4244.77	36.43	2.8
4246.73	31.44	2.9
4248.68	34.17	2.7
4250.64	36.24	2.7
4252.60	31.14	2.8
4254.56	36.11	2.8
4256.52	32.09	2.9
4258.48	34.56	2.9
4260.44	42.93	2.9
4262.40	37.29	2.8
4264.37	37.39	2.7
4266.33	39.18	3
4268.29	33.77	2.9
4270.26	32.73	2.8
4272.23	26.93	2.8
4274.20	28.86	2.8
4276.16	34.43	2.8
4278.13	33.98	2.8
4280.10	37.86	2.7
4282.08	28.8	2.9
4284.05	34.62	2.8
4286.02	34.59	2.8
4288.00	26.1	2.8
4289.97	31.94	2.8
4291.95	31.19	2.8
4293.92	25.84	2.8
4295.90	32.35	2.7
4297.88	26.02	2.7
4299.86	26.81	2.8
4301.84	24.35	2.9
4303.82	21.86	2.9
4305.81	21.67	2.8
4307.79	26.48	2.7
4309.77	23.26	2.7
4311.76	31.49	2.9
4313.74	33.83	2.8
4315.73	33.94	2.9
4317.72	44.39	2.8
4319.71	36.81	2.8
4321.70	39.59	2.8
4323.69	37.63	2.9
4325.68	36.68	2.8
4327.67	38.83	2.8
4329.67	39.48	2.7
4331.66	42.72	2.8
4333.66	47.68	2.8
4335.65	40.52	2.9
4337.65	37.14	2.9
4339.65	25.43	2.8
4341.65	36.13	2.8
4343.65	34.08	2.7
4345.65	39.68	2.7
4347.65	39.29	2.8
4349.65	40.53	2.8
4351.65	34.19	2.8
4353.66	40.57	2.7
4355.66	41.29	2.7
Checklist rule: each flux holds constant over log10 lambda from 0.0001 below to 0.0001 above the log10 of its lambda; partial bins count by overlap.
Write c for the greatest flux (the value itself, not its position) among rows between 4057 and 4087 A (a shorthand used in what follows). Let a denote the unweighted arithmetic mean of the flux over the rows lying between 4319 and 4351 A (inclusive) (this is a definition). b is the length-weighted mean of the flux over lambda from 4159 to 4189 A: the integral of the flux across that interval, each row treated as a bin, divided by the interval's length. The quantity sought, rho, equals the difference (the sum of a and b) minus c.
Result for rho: 33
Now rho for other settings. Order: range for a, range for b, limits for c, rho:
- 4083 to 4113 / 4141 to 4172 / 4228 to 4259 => 23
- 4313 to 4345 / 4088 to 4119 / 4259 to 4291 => 27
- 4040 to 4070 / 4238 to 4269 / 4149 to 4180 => 30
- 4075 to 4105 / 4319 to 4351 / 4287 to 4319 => 25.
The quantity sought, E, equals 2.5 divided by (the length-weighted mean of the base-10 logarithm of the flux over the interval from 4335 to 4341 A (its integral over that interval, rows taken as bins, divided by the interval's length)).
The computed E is 1.64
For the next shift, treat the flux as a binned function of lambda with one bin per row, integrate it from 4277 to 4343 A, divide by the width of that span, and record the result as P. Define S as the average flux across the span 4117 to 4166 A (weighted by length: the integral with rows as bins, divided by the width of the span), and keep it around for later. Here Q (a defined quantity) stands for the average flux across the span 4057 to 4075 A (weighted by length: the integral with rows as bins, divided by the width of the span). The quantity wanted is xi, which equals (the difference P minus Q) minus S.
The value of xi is -27.5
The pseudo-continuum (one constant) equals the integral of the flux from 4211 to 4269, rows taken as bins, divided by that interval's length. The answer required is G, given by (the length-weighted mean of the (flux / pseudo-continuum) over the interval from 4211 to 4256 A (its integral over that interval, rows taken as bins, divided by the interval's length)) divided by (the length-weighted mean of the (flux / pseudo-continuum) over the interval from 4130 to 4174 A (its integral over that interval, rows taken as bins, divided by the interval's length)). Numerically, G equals 1.11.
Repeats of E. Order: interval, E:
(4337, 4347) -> 1.63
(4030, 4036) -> 1.74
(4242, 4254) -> 1.62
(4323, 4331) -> 1.58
